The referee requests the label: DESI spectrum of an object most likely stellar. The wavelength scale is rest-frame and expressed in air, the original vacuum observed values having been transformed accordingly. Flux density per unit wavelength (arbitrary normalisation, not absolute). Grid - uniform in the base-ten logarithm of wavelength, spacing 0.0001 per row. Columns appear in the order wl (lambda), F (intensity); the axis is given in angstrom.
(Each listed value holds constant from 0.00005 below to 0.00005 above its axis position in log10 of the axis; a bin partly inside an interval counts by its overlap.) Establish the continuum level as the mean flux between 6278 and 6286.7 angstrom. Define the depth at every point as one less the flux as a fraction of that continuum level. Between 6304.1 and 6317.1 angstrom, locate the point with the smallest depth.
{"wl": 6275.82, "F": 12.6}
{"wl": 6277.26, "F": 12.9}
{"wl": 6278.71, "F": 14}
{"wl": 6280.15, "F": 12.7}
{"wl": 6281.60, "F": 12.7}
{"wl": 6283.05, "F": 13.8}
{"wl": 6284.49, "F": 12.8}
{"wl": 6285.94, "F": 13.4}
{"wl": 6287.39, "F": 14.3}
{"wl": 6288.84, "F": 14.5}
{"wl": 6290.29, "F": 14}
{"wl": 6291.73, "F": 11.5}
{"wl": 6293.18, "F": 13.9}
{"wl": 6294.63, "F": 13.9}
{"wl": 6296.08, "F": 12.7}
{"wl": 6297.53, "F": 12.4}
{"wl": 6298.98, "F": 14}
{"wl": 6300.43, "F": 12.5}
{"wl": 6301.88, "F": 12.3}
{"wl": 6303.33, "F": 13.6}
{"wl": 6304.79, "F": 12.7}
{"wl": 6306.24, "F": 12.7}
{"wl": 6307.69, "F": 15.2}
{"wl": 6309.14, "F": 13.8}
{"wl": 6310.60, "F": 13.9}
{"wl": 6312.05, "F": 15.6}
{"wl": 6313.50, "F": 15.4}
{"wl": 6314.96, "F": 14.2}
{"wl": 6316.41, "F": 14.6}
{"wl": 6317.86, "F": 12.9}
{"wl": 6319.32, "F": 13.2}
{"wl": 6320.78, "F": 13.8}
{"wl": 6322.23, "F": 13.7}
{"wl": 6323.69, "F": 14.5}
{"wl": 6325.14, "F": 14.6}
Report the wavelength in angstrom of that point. 6312.05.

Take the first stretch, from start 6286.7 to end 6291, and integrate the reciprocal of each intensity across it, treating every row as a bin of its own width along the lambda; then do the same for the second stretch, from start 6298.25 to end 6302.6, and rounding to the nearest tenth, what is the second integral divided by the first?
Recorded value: 1.1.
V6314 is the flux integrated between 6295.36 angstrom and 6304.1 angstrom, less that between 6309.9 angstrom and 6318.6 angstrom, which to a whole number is -13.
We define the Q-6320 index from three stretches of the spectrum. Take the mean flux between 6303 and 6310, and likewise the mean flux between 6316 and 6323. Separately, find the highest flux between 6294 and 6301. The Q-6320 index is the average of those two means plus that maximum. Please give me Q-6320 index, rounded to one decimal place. 27.6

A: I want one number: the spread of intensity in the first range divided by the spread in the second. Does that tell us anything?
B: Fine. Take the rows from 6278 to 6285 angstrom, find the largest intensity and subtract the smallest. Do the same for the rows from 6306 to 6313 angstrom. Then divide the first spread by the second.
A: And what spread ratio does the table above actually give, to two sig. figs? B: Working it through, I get 0.45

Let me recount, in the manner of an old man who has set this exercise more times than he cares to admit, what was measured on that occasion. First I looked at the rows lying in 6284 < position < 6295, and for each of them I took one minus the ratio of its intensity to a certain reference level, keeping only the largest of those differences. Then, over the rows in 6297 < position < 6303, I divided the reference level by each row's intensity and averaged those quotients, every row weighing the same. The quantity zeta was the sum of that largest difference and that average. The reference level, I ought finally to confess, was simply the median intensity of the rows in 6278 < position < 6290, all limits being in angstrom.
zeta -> 1.22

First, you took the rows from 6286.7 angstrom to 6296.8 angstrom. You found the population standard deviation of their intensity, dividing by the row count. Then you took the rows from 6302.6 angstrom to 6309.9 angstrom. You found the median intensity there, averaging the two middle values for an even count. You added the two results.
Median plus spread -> 14.6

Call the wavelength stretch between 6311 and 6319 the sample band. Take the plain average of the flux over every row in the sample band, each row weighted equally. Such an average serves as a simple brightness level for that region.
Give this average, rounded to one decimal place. 14.5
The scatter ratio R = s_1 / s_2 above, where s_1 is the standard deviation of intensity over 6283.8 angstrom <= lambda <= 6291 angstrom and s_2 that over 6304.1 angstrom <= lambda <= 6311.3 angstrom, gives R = 0.67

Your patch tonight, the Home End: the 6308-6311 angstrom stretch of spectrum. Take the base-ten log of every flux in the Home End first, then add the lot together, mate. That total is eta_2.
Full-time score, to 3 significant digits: 2.28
